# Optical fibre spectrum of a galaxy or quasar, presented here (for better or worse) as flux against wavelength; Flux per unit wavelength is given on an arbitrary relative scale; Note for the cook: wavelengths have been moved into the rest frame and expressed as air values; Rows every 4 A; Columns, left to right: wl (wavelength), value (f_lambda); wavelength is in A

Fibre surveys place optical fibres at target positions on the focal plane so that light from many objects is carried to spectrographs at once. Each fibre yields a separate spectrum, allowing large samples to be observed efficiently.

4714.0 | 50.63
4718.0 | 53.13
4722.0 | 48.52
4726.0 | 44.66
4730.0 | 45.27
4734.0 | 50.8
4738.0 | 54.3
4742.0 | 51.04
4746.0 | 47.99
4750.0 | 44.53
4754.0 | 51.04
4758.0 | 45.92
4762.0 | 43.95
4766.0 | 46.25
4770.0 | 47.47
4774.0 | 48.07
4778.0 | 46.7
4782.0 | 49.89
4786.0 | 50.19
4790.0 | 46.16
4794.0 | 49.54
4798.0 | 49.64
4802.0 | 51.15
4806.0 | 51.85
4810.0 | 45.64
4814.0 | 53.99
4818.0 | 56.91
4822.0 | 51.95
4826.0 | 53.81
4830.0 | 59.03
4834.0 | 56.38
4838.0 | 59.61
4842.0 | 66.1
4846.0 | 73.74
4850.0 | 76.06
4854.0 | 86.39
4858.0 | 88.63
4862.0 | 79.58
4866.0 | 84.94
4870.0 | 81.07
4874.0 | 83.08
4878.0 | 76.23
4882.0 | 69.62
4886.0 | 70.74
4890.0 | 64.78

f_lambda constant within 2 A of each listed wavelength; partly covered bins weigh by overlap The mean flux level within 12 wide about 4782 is 48.9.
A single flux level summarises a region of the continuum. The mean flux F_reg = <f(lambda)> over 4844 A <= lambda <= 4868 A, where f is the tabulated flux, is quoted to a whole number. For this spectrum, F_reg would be 82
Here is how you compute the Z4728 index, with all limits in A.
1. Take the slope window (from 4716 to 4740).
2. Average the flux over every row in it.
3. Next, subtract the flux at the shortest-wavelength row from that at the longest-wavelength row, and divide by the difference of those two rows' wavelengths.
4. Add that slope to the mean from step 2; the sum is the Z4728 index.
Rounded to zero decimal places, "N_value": 50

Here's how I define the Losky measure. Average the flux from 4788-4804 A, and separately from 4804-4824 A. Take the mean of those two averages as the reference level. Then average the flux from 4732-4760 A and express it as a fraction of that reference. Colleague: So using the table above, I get 0.98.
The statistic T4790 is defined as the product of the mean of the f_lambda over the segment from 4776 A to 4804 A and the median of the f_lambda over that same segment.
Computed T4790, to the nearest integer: 2434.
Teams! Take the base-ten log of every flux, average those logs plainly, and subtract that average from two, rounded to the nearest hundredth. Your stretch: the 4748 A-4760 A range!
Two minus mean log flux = 0.33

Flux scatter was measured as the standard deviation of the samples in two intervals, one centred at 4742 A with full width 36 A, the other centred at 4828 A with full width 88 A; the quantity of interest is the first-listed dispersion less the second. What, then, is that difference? -11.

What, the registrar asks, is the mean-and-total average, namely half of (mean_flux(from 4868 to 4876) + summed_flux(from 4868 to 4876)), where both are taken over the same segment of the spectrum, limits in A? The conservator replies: 123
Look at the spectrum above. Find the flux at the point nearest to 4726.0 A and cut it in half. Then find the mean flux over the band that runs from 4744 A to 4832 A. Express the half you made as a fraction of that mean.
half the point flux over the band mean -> 0.45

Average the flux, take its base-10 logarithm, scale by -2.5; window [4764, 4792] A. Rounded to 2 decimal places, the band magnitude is -4.20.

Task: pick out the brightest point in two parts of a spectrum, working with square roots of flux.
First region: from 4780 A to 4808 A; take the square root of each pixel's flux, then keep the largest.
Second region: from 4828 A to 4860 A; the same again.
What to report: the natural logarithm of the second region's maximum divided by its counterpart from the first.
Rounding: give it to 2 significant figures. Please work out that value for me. 0.27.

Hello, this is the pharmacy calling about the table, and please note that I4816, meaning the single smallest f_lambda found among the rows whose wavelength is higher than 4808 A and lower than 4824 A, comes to 45.64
